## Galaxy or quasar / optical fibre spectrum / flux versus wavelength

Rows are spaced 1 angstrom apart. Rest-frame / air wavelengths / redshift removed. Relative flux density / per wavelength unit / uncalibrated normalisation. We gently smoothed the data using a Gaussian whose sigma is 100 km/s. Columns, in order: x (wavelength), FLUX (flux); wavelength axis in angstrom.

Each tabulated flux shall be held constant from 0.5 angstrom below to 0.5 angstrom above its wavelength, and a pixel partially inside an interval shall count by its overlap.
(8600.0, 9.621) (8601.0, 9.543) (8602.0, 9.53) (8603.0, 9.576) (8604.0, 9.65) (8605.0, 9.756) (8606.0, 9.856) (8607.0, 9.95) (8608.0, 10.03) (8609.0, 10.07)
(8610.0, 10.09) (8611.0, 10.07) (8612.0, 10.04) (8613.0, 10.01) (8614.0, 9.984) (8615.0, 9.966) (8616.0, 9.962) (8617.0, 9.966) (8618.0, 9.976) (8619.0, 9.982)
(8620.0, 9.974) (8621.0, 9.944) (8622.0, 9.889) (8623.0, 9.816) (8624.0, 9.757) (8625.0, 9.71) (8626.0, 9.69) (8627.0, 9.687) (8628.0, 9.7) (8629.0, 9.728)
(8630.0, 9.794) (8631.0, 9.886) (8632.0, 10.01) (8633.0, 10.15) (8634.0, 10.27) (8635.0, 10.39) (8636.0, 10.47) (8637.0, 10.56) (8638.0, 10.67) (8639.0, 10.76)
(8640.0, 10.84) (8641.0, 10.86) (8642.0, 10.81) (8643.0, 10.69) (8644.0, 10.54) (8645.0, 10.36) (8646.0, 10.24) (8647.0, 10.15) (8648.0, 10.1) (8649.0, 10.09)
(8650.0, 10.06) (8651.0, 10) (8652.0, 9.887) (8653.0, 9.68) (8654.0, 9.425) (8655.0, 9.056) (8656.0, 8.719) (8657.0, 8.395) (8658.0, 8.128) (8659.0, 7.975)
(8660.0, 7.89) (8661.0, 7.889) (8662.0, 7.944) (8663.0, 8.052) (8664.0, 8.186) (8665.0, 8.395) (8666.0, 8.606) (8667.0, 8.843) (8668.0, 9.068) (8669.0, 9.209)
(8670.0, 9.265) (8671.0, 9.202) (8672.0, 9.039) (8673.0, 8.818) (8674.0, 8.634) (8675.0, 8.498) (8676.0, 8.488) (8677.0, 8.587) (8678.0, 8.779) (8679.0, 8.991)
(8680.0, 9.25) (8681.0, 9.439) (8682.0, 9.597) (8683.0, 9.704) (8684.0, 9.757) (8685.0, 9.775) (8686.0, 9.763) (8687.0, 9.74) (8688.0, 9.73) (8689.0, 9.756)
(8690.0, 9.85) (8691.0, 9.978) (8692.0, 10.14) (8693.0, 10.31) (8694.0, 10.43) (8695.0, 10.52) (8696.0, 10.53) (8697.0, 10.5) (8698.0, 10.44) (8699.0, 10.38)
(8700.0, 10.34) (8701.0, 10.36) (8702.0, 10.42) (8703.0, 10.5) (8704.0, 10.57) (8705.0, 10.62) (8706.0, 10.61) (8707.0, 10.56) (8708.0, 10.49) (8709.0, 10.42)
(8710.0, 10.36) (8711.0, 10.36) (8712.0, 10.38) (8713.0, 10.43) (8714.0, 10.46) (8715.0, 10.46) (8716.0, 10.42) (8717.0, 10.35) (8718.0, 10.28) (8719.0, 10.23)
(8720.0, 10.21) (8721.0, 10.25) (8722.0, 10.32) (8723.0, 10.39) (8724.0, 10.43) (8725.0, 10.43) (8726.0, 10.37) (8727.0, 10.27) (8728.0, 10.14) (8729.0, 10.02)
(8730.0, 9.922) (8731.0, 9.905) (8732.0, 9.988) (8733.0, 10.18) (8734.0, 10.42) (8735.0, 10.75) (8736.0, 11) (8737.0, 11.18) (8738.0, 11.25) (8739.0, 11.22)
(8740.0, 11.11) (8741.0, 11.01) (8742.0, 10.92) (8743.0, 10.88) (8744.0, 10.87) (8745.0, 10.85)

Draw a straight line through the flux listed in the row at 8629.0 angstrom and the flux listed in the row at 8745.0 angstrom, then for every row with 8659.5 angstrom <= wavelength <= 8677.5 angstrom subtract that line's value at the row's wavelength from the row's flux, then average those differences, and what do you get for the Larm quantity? -1.5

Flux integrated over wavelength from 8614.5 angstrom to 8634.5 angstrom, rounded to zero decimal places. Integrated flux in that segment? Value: 198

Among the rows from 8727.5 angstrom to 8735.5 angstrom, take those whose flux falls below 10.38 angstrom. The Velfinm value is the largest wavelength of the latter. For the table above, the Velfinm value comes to 8733.0 angstrom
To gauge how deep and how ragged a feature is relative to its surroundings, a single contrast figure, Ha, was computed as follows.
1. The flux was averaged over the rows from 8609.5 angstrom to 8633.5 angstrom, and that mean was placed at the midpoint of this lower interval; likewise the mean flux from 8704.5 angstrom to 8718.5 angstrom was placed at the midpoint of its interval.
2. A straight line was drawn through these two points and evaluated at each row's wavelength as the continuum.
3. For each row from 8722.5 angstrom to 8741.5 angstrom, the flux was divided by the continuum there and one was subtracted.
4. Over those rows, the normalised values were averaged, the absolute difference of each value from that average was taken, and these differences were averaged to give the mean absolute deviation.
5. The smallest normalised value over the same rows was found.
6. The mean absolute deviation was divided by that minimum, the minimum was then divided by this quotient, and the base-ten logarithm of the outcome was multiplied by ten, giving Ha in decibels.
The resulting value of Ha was -10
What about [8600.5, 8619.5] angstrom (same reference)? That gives -13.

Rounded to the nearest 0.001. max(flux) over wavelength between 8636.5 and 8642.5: 10.860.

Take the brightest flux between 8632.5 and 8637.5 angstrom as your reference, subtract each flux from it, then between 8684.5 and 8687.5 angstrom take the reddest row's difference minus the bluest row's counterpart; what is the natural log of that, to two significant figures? -3.4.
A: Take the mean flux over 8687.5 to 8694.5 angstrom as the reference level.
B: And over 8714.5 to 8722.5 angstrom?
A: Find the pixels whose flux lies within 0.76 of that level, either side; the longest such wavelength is 8722.0 angstrom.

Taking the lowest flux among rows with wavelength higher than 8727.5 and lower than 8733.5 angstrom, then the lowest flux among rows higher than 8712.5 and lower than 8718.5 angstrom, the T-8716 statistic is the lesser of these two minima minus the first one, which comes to 0.0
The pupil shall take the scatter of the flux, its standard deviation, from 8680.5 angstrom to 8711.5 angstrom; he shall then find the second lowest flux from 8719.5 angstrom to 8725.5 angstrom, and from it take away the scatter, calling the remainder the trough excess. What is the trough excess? 9.9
